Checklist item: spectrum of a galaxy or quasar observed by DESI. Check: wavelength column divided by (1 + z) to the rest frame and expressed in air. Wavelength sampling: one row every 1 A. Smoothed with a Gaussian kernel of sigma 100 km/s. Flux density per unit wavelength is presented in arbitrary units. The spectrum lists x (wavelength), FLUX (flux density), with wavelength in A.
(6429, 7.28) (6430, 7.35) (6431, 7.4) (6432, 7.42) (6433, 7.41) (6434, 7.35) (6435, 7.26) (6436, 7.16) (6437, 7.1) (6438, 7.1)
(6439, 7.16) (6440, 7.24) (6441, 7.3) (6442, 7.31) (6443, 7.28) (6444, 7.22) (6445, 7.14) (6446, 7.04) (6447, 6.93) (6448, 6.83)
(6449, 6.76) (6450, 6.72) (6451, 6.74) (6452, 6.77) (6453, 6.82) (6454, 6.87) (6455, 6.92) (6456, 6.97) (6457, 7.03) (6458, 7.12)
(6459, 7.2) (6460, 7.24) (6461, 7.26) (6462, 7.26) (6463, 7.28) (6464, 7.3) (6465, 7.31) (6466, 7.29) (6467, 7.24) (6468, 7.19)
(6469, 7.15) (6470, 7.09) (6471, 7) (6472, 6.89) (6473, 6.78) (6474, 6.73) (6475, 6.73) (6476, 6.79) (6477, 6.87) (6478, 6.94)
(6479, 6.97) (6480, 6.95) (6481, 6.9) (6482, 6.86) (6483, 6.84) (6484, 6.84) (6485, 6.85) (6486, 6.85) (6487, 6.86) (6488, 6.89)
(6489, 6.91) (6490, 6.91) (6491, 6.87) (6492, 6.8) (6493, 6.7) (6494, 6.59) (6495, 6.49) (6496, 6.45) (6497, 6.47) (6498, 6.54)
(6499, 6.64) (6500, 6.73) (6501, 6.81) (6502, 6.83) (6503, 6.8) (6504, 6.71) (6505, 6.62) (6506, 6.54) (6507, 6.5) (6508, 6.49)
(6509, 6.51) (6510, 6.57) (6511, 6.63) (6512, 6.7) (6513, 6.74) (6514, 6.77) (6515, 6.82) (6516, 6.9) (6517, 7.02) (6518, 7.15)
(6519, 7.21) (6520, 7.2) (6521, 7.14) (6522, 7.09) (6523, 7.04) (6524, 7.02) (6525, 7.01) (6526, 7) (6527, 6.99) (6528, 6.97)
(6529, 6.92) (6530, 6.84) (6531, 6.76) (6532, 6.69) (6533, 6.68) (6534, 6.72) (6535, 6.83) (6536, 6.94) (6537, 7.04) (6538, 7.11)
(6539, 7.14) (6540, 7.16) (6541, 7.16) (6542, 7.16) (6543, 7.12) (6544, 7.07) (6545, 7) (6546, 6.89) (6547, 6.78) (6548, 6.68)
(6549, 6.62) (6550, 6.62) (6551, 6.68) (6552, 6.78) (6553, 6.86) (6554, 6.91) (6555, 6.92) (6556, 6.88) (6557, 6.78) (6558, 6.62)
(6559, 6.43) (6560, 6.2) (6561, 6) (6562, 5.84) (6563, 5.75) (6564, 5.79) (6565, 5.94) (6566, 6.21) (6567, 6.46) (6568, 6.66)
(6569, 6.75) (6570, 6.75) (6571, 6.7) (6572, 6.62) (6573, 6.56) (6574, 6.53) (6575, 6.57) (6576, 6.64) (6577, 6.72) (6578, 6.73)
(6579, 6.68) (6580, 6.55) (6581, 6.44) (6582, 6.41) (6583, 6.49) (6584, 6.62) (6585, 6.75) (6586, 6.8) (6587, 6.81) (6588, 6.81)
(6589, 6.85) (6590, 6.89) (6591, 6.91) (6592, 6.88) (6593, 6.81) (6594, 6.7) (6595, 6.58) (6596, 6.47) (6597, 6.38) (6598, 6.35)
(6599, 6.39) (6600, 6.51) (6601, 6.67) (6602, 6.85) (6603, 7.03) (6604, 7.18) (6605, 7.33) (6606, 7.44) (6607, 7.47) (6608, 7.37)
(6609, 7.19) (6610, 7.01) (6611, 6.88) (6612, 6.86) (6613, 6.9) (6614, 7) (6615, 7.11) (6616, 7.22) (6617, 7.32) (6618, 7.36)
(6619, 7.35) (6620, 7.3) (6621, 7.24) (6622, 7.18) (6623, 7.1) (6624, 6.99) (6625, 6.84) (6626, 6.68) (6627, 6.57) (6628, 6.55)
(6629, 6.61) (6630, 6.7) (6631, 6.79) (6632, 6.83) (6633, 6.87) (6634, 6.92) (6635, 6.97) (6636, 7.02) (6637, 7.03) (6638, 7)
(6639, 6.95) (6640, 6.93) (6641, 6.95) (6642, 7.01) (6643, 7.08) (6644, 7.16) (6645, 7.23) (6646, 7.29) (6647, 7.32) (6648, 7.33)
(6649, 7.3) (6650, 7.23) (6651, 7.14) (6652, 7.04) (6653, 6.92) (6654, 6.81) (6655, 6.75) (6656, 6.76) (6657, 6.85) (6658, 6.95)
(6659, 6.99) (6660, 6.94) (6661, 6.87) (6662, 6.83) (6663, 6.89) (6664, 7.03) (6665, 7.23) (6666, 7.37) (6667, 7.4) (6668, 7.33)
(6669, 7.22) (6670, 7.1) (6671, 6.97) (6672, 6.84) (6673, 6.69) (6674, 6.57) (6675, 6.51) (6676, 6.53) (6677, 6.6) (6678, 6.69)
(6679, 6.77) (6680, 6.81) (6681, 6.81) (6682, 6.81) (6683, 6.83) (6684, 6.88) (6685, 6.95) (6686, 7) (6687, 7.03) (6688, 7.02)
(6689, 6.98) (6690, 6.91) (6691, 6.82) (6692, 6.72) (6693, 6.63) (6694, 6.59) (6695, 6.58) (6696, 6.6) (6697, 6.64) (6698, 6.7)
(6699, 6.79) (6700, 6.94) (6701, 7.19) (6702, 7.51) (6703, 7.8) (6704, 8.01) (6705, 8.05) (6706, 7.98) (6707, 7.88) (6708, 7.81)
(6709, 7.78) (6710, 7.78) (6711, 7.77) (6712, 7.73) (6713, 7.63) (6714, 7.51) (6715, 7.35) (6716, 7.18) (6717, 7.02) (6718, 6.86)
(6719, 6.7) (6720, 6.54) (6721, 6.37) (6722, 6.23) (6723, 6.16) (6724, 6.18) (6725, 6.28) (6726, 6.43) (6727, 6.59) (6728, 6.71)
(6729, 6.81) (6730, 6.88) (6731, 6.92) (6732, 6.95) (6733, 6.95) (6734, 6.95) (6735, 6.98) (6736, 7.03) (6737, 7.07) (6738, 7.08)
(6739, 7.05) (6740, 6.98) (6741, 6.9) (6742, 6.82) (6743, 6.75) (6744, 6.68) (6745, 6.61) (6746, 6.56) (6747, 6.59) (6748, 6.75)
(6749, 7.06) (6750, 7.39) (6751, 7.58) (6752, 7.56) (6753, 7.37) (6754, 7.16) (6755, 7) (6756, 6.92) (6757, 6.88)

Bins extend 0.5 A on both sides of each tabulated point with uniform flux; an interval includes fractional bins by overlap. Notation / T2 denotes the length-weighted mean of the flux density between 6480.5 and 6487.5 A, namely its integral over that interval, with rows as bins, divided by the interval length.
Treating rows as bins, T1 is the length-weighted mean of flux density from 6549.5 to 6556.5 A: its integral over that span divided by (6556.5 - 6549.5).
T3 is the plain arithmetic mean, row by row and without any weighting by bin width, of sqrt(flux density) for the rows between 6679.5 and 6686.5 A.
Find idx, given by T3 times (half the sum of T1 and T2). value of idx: 17.9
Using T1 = 6.81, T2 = 6.86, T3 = 2.621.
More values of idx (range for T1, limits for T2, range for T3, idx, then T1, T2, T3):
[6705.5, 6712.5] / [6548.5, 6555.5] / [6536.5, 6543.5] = 19.5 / 7.82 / 6.77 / 2.670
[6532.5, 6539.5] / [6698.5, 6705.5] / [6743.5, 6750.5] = 18.8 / 6.92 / 7.47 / 2.608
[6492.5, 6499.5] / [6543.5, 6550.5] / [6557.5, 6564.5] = 16.5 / 6.55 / 6.81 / 2.467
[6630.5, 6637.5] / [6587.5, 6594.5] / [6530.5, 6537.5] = 17.9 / 6.92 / 6.84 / 2.609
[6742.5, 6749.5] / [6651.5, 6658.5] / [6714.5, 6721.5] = 17.8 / 6.71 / 6.87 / 2.618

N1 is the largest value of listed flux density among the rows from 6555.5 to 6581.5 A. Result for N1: 6.88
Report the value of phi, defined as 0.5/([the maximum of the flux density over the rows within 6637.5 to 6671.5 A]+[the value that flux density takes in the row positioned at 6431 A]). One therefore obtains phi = 0.0338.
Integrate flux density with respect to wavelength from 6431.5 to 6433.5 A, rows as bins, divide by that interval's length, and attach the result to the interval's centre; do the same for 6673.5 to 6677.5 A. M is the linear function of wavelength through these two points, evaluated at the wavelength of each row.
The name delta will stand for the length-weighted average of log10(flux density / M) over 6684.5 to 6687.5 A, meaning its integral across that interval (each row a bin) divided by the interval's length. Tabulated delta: 0.031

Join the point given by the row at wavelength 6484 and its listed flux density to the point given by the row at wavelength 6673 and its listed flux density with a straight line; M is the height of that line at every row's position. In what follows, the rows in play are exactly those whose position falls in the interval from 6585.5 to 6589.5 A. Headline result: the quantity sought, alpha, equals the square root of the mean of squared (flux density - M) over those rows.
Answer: 0.06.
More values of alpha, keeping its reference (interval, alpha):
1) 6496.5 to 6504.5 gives 0.18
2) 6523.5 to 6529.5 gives 0.18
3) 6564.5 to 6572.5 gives 0.38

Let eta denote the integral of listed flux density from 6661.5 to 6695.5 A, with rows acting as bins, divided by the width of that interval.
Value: 6.88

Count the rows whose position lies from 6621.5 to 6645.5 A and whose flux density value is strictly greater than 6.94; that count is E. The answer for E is 13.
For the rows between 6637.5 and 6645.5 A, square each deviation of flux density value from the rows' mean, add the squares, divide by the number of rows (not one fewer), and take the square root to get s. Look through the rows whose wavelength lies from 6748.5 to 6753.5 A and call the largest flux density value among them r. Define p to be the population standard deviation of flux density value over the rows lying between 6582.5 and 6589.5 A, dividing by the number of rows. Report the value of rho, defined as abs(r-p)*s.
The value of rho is 0.8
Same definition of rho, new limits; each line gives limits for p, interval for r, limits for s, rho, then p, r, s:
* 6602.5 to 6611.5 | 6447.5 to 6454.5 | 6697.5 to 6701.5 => 1.2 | 0.195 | 6.87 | 0.19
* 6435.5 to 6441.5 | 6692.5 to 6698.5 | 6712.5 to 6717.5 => 1.5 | 0.072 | 6.7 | 0.22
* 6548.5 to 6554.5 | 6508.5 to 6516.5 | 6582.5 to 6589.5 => 0.8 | 0.113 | 6.9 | 0.12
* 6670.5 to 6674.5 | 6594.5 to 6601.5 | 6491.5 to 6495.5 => 0.8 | 0.151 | 6.67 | 0.12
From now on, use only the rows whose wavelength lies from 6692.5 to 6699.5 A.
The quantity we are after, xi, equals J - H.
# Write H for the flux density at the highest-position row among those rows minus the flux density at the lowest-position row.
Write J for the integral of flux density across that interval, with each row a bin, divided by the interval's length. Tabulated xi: 6.49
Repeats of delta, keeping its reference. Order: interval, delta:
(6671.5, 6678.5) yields 0.005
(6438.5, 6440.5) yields -0.011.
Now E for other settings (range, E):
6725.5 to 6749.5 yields 10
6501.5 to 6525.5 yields 9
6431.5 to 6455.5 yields 15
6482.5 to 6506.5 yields 0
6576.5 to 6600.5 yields 0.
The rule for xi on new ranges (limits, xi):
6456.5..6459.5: 6.95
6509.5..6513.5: 6.49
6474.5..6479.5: 6.62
